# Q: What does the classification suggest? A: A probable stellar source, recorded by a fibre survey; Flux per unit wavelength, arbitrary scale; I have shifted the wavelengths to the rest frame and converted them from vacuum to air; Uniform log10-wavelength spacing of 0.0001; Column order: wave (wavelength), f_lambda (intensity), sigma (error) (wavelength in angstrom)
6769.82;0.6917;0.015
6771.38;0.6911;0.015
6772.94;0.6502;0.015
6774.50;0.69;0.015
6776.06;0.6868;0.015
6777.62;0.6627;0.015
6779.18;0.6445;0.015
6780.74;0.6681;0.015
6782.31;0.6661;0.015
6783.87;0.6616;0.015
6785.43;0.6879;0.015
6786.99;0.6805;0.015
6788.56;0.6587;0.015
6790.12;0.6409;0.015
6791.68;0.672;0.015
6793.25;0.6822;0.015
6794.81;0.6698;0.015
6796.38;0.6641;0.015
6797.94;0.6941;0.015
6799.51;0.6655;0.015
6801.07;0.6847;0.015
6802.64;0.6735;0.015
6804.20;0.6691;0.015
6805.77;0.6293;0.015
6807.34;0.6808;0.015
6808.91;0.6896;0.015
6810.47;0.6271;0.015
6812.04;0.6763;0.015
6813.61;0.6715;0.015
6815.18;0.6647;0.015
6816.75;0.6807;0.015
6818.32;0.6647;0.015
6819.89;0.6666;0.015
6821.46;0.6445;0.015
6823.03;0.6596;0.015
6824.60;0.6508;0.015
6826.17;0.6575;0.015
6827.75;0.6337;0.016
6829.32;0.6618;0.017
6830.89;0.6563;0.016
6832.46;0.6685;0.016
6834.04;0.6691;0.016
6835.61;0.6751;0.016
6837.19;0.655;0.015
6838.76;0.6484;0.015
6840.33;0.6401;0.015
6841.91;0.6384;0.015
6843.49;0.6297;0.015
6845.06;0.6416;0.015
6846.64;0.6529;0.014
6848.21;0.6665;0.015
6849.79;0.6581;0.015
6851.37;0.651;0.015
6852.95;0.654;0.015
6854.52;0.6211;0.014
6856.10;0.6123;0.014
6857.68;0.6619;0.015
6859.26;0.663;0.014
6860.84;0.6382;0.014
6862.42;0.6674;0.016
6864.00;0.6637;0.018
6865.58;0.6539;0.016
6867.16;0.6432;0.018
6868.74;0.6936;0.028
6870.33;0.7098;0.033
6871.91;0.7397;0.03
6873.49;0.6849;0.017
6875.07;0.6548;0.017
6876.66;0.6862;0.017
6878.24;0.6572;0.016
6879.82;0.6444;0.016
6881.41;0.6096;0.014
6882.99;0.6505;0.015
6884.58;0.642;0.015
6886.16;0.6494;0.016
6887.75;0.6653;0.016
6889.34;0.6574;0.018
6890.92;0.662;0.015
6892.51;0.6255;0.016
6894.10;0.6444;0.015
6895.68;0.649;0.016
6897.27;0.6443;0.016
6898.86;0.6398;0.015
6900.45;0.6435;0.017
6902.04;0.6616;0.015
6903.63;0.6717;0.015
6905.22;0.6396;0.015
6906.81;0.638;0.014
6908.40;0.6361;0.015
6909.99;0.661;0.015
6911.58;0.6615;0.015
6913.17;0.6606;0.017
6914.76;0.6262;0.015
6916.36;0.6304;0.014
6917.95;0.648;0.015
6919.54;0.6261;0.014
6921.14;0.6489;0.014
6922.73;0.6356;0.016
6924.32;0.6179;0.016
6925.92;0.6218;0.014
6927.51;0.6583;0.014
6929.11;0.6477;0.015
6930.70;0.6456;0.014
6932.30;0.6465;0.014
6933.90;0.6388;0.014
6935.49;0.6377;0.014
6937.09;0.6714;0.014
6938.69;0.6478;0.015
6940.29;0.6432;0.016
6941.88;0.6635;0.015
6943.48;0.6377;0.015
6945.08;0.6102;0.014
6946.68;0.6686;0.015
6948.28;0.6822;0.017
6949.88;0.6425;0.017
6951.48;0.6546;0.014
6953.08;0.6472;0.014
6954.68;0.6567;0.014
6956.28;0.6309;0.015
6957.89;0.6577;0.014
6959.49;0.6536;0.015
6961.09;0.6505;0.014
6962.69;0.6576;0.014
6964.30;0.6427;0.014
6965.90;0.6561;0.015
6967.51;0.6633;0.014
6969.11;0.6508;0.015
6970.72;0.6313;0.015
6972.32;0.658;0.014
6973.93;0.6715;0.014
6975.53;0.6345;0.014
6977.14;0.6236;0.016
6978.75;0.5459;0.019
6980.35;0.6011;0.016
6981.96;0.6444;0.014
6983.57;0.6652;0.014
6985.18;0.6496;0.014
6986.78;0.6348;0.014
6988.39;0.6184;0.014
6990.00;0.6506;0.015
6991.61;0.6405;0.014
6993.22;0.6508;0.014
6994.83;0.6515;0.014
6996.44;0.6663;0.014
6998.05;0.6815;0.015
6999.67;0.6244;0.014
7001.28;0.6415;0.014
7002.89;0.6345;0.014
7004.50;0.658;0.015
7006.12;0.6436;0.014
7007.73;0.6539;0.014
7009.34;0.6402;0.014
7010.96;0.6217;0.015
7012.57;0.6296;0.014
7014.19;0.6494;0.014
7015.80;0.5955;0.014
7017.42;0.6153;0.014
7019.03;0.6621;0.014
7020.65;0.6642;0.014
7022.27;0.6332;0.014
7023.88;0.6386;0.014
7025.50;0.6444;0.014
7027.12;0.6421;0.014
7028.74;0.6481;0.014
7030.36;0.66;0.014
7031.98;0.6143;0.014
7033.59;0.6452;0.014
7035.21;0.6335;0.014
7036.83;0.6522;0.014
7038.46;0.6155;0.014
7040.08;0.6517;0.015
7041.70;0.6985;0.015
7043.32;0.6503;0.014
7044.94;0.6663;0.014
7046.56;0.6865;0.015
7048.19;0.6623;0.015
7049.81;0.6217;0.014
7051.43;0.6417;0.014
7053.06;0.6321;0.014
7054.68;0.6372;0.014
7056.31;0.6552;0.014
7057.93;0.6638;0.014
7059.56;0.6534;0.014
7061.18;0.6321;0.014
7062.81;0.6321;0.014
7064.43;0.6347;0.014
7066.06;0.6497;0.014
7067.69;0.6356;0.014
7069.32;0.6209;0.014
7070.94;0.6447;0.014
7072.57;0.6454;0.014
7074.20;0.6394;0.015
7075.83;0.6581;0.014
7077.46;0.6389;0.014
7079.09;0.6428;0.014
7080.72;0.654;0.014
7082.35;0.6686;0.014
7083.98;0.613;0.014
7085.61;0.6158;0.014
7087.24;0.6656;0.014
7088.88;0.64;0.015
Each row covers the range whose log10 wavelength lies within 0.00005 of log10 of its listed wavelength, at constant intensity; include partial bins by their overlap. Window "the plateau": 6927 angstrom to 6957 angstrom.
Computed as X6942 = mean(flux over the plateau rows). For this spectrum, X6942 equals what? 0.649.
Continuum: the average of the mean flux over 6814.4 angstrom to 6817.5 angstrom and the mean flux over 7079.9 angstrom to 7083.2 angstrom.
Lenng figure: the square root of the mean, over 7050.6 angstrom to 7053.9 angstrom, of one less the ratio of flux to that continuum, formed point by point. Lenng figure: 0.21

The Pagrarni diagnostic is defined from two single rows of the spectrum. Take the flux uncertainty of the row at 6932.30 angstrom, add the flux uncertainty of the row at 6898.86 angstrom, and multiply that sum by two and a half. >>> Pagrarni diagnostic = 0.0725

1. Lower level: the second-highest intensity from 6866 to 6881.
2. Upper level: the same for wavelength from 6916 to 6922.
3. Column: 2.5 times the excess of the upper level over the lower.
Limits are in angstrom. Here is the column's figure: -0.15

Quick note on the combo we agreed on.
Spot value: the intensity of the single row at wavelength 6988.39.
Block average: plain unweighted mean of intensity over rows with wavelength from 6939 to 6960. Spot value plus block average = 1.27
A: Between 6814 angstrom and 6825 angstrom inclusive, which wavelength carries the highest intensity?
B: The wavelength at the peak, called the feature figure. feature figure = 6816.75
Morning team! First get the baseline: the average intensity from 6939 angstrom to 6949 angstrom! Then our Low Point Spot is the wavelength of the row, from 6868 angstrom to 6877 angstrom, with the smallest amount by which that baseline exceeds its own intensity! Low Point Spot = 6871.91 angstrom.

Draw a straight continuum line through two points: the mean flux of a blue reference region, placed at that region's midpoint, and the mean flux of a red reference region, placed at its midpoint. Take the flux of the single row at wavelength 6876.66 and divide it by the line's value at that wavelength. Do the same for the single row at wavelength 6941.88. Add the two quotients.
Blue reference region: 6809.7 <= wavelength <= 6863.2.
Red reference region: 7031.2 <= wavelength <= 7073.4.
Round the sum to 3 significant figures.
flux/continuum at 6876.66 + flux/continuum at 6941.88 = 2.07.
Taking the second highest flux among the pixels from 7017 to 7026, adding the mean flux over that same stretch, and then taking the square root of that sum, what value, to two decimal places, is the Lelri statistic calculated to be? 1.14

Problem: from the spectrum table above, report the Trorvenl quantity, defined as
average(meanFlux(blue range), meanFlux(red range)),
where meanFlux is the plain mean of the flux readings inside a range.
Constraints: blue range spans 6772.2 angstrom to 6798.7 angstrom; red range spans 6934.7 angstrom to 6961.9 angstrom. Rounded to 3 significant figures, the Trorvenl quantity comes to 0.660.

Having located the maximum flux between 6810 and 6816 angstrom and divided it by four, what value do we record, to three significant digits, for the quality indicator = 0.169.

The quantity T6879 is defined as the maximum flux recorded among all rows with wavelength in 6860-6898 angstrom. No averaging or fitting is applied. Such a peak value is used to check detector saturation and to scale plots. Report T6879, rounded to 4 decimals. 0.7397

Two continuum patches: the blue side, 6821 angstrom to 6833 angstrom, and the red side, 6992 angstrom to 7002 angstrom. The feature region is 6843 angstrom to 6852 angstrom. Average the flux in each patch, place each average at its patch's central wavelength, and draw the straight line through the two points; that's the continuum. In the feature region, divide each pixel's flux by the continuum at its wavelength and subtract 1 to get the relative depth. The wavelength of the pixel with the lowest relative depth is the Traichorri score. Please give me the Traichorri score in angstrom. 6843.49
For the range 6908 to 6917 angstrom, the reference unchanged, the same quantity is 6914.76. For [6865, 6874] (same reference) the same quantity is 6867.16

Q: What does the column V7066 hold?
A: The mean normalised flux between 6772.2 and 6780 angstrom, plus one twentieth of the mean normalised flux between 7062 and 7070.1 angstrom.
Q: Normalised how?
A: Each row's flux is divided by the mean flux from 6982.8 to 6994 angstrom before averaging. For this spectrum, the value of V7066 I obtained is 1.08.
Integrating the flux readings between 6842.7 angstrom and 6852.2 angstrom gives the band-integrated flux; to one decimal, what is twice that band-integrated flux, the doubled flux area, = 12.3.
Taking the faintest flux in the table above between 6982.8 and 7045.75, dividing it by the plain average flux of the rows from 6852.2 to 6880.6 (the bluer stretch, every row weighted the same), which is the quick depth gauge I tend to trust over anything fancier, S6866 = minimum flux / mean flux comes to 0.90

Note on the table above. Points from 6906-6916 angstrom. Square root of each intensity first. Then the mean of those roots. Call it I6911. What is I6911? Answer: 0.804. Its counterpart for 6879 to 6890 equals 0.803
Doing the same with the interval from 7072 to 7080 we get 0.803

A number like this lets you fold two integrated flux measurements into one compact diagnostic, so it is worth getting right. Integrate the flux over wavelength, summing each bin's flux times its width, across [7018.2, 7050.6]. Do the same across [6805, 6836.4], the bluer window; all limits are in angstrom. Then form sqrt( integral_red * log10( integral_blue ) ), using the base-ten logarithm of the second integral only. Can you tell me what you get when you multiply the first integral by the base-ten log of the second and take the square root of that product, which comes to 5.27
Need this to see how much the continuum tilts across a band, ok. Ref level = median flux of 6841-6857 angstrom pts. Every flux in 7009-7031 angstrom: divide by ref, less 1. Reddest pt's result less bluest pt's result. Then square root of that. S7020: 0.175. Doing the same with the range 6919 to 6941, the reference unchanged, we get 0.163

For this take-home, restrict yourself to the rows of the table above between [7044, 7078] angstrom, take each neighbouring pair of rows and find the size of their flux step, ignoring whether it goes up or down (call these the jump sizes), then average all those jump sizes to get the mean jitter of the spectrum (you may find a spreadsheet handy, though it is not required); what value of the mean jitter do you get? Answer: 0.015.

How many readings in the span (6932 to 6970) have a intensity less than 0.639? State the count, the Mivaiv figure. 5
